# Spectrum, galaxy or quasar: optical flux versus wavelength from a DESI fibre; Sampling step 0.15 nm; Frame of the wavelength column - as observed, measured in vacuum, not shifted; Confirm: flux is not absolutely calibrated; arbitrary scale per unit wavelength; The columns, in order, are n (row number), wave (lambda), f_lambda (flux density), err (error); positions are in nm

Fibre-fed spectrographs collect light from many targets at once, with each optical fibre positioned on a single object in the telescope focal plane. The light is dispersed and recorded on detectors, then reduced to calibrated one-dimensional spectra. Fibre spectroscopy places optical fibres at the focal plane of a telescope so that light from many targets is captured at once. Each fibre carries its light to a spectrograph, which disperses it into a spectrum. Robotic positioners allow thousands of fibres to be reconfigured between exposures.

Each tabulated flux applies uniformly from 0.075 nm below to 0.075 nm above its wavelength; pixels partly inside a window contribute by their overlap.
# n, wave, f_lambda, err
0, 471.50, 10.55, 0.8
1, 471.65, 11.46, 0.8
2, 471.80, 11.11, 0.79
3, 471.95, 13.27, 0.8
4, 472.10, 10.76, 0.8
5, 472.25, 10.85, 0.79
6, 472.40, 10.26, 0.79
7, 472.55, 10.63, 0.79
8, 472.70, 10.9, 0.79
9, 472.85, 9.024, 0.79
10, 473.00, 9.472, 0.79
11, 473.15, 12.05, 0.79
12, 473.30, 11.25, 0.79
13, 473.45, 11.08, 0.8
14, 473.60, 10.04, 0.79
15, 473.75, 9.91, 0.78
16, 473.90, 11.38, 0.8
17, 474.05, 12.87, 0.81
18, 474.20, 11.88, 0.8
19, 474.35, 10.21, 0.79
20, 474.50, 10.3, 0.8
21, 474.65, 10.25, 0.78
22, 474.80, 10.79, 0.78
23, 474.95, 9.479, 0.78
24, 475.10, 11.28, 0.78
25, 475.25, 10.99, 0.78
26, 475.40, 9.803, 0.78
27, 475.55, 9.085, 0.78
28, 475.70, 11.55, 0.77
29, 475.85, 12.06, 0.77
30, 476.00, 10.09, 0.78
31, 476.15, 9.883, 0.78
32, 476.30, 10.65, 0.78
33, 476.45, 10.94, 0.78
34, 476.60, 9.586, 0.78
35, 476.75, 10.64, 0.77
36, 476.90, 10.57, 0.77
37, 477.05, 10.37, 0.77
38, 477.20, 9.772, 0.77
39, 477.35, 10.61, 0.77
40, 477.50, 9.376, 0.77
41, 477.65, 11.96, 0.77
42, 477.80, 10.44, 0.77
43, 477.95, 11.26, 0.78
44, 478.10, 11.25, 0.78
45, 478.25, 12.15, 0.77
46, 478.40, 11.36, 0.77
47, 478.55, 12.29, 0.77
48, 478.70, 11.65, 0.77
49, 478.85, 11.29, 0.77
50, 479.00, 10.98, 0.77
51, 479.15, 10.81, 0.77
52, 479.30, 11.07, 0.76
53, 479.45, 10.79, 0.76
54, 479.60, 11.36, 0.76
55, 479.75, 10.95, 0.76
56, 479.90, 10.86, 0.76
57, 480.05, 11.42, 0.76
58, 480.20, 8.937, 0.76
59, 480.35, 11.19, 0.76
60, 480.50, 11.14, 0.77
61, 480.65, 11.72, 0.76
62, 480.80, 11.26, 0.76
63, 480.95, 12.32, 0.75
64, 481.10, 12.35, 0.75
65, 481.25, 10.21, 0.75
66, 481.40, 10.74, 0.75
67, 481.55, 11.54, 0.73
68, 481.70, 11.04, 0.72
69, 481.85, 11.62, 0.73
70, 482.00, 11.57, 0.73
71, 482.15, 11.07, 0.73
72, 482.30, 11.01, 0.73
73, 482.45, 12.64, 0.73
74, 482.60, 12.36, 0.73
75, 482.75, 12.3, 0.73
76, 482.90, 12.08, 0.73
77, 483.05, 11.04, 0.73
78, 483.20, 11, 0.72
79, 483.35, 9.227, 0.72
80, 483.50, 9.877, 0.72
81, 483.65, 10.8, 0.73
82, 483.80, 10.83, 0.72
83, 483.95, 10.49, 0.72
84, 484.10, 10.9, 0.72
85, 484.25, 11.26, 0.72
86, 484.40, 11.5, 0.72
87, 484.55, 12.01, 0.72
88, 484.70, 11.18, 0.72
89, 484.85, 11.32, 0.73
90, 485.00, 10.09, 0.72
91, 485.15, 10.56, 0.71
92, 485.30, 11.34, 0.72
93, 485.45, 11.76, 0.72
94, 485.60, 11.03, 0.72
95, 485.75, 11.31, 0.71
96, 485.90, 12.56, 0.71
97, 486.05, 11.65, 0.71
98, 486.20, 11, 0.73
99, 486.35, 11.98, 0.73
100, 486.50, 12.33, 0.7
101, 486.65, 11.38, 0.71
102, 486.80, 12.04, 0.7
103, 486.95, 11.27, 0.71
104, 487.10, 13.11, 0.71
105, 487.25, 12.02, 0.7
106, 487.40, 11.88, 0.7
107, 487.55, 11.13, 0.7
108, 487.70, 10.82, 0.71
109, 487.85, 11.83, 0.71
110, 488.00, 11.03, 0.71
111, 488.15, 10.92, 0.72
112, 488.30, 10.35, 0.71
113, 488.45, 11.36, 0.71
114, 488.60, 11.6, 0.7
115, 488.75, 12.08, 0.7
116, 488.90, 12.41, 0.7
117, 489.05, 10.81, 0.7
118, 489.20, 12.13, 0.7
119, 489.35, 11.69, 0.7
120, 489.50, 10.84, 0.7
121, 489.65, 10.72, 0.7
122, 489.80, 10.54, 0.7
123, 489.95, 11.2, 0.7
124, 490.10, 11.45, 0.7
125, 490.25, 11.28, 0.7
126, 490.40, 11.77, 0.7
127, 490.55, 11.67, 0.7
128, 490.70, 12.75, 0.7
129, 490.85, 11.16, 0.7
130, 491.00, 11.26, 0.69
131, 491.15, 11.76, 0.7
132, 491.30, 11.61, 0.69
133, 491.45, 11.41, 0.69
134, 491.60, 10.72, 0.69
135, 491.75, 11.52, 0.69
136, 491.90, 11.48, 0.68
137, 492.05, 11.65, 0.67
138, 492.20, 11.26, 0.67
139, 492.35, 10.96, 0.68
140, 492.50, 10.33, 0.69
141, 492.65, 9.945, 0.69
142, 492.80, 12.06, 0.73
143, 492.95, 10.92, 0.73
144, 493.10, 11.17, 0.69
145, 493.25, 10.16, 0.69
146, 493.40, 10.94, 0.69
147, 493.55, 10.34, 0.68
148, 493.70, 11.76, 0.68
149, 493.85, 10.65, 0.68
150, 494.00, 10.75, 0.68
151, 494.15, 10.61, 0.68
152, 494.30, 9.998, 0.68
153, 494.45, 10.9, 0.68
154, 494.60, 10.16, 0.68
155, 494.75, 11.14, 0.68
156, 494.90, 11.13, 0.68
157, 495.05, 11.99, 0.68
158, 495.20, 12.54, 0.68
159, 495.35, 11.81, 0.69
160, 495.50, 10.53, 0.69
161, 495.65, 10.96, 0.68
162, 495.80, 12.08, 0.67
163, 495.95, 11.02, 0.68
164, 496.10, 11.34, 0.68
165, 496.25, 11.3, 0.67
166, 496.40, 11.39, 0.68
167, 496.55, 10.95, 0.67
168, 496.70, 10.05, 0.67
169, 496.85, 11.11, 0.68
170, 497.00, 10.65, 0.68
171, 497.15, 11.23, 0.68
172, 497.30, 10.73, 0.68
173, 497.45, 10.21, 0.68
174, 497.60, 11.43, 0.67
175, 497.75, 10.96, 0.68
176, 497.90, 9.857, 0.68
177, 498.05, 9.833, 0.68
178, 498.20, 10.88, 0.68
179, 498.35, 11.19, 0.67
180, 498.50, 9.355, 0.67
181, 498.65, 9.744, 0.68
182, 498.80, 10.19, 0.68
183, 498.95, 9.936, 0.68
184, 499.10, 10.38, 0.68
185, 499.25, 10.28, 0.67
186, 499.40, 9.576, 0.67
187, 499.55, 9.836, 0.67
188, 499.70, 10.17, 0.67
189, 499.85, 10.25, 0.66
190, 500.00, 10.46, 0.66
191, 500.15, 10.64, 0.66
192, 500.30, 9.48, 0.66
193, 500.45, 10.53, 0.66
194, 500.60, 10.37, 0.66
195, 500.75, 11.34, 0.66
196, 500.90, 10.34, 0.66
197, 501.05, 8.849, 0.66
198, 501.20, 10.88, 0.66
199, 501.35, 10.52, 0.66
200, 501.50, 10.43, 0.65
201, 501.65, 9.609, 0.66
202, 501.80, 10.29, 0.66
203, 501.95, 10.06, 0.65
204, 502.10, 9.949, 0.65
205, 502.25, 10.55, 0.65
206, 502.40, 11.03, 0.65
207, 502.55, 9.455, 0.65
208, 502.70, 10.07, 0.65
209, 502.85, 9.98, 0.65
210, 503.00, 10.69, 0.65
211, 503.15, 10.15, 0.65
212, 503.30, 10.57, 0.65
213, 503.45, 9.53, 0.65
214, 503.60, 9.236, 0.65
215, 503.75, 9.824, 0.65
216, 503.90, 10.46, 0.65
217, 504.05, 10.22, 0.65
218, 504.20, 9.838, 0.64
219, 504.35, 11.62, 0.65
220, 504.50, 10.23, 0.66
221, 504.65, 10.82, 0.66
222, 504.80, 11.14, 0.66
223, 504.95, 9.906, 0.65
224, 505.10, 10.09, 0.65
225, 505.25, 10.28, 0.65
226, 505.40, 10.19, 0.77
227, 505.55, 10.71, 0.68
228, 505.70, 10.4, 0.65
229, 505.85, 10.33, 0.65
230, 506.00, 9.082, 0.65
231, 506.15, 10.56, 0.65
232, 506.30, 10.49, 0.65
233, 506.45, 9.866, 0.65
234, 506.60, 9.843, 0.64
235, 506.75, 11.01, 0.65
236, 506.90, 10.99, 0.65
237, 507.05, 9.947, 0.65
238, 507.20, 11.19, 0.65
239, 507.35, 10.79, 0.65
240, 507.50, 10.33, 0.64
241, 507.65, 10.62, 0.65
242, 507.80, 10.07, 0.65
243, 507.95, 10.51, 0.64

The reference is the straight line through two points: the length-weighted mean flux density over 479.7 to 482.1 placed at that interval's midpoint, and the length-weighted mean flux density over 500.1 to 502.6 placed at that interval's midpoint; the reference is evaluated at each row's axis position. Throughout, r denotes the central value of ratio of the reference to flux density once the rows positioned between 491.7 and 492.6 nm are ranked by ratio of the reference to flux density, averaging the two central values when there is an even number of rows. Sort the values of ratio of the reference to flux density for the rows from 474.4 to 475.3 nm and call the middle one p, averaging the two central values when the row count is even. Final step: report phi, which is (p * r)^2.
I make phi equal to 1.04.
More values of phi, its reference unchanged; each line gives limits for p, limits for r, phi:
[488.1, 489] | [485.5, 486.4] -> 0.81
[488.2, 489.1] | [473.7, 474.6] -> 1.00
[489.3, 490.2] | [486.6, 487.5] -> 0.80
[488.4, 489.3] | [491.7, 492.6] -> 0.74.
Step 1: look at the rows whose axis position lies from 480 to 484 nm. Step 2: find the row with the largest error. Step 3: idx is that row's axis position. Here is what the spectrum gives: 480.50 nm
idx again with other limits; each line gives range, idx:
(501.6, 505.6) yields 505.40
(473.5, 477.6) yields 474.05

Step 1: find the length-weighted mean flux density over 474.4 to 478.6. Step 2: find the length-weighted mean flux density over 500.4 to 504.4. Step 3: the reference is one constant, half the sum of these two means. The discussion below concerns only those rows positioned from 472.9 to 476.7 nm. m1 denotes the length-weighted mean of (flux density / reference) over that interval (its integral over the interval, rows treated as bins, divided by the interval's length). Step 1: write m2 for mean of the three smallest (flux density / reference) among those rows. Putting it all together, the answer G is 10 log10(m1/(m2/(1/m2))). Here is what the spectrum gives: 1.06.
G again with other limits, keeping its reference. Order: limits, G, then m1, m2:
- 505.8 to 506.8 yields 0.61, 0.97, 0.92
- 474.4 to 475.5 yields 0.49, 0.99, 0.94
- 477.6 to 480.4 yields 0.61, 1.07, 0.96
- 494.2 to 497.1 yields 0.58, 1.06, 0.96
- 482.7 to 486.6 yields 0.92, 1.07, 0.93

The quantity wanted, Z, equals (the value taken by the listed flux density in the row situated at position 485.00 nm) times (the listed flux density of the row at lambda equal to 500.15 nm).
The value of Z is 107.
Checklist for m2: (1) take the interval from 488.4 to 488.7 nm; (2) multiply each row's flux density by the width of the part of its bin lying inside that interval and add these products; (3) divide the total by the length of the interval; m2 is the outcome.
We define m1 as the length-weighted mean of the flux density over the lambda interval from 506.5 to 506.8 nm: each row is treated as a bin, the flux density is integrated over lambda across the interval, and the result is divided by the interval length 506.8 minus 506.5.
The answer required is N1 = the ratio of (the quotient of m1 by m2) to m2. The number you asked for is 0.078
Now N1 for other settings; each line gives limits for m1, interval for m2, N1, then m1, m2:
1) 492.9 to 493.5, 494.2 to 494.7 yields 0.100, 10.8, 10.4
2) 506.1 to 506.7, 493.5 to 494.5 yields 0.089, 10.2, 10.7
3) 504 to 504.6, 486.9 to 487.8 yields 0.076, 10.5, 11.7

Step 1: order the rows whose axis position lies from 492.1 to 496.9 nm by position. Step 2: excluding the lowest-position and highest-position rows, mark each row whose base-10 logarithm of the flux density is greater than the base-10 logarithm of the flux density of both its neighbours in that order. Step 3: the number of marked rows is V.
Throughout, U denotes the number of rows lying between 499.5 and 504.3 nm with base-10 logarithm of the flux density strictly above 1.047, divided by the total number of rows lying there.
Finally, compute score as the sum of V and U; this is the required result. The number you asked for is 11.0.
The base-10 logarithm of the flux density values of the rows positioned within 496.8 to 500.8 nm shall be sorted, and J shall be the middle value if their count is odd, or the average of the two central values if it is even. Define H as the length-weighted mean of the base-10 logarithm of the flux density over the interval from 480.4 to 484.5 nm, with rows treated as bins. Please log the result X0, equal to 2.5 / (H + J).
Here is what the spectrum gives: 1.21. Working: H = 1.05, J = 1.02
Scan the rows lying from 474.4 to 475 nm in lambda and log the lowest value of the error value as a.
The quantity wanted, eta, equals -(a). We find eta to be -0.780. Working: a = 0.78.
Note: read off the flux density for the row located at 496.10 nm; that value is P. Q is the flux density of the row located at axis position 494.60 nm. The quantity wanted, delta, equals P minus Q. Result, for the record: 1.2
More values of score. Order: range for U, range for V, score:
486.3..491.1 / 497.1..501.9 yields 8.7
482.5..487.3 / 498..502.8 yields 9.6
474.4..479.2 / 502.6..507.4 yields 10.3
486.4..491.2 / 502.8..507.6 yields 10.7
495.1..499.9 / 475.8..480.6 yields 11.3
